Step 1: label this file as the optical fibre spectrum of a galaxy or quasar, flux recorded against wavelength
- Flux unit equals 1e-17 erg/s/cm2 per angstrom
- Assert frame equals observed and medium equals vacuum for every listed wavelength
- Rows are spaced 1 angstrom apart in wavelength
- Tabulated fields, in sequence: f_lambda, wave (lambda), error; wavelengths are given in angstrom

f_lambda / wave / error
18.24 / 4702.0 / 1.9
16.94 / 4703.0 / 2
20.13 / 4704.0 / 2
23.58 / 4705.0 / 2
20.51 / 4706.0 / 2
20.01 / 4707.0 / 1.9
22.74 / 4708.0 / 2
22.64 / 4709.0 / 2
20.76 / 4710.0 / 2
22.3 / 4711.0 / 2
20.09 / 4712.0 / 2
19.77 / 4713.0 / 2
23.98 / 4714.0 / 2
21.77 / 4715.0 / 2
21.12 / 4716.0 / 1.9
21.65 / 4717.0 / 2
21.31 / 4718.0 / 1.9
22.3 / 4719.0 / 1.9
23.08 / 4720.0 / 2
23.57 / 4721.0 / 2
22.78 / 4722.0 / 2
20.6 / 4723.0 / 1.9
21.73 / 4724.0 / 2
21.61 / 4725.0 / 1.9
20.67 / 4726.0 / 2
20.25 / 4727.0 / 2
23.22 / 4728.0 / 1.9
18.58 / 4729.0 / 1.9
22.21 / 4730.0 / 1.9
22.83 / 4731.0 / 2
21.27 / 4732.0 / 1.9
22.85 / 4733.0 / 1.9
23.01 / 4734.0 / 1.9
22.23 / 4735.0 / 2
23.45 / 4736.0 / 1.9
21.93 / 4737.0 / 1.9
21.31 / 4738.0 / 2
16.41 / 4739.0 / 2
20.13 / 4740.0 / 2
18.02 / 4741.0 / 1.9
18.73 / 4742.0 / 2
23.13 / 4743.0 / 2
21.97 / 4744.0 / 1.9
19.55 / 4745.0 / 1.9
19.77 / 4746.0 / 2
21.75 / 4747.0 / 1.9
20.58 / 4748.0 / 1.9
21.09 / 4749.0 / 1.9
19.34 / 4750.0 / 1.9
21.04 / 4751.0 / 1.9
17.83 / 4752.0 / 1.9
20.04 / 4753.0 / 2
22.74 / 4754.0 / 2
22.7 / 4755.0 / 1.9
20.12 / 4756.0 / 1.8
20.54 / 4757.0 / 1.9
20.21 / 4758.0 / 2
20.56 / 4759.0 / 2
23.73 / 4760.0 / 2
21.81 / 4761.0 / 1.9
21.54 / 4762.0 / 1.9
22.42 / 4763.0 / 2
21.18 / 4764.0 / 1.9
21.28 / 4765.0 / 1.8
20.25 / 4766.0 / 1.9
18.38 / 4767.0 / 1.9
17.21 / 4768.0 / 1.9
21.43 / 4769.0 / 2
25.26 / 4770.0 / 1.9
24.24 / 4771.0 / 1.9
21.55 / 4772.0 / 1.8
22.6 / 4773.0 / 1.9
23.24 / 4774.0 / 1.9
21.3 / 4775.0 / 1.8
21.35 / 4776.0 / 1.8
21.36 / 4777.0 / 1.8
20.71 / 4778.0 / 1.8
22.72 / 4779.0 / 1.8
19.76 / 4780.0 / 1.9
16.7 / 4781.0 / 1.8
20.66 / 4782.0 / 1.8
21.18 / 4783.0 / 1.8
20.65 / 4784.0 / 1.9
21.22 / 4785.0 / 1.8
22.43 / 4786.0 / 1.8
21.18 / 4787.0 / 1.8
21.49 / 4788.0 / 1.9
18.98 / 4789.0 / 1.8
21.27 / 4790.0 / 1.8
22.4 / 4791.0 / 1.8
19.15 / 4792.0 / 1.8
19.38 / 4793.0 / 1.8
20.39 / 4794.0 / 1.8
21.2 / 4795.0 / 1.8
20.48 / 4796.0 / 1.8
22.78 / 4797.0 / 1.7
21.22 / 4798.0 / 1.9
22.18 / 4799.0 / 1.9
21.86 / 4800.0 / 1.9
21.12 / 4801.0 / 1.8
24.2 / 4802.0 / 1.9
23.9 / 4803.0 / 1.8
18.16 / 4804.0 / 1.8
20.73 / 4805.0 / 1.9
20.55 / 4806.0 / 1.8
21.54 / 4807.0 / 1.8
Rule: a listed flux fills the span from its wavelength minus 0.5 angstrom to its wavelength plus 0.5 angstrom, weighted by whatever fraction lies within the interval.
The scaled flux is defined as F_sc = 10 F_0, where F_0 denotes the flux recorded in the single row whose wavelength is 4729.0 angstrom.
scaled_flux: 186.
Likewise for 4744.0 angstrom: 220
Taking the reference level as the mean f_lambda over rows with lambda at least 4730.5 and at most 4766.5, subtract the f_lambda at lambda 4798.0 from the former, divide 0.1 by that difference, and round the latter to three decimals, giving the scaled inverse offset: -0.547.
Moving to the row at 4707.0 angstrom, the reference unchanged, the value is 0.097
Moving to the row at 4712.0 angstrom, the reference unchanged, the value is 0.106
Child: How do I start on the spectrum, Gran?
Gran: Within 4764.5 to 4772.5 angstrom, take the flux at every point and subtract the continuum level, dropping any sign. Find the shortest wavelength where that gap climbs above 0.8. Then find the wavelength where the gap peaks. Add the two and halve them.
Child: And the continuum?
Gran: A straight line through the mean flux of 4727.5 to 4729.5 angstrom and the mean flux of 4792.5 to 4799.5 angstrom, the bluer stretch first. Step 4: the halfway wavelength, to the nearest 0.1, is 4768.5 angstrom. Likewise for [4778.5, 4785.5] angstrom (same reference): 4780.0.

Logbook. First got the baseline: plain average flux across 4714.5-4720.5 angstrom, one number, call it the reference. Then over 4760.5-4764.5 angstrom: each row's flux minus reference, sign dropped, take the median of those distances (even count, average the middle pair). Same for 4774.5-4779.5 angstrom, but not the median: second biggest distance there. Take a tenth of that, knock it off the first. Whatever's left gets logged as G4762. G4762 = 0.36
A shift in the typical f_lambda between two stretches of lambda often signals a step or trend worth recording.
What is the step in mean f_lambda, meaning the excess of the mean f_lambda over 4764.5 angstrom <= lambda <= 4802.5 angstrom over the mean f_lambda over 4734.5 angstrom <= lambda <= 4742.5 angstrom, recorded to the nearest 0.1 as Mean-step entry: 0.9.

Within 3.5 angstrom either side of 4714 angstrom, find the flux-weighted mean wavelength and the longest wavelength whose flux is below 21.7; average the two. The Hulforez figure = 4715.5 angstrom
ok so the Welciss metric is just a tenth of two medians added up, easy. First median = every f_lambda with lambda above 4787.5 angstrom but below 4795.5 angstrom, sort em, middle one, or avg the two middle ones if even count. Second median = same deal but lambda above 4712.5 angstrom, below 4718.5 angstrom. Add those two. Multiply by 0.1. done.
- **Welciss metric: 4.23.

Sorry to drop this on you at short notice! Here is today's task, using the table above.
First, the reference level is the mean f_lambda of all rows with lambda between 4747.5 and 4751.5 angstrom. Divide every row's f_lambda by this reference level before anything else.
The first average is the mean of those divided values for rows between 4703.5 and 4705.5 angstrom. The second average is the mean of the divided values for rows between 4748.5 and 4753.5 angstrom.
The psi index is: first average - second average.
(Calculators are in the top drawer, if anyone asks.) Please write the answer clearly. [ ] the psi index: 0.097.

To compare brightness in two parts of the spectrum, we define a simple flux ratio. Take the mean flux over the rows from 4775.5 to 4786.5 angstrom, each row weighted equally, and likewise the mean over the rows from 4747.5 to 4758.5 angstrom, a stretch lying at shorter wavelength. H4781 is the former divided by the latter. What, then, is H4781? 1.011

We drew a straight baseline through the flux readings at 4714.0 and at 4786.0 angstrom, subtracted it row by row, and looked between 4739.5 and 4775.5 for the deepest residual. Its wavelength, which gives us 4768.0 angstrom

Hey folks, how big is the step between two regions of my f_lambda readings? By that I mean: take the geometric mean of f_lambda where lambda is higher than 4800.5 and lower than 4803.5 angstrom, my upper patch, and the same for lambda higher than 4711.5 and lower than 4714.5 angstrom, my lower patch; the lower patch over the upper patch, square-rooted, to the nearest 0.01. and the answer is 0.96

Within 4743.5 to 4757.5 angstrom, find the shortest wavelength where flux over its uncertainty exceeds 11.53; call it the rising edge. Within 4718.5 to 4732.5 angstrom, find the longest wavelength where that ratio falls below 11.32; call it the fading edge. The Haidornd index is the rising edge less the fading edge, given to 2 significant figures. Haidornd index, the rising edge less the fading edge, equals 12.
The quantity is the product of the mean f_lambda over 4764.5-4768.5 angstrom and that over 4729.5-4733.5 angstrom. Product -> 430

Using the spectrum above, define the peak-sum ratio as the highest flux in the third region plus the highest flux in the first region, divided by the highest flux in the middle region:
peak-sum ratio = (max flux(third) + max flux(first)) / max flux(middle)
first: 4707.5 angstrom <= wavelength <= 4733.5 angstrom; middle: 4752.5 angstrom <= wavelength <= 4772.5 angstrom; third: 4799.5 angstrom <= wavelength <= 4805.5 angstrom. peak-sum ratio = 1.91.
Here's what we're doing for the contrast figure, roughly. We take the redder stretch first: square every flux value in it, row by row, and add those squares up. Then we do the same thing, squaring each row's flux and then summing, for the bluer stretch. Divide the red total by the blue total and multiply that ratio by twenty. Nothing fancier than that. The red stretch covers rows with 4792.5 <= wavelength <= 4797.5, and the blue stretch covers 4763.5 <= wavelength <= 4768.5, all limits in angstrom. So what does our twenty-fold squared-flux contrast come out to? 22.4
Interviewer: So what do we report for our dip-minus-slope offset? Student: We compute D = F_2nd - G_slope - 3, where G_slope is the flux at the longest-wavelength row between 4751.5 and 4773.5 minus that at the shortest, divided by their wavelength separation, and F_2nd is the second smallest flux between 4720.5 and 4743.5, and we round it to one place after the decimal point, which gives 14.8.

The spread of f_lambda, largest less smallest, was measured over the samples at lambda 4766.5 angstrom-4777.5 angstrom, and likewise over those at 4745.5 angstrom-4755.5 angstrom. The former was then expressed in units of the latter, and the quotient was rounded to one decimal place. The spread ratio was 1.6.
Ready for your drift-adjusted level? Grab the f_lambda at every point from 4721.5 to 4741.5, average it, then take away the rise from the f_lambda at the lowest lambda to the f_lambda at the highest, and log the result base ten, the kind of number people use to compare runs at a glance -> 1.42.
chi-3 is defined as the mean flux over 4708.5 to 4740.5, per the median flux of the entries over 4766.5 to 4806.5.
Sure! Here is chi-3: 1.02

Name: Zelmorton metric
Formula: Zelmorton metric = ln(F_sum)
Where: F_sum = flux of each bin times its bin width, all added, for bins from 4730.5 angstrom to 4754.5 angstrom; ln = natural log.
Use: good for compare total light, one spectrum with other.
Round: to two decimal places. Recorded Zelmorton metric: 6.22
